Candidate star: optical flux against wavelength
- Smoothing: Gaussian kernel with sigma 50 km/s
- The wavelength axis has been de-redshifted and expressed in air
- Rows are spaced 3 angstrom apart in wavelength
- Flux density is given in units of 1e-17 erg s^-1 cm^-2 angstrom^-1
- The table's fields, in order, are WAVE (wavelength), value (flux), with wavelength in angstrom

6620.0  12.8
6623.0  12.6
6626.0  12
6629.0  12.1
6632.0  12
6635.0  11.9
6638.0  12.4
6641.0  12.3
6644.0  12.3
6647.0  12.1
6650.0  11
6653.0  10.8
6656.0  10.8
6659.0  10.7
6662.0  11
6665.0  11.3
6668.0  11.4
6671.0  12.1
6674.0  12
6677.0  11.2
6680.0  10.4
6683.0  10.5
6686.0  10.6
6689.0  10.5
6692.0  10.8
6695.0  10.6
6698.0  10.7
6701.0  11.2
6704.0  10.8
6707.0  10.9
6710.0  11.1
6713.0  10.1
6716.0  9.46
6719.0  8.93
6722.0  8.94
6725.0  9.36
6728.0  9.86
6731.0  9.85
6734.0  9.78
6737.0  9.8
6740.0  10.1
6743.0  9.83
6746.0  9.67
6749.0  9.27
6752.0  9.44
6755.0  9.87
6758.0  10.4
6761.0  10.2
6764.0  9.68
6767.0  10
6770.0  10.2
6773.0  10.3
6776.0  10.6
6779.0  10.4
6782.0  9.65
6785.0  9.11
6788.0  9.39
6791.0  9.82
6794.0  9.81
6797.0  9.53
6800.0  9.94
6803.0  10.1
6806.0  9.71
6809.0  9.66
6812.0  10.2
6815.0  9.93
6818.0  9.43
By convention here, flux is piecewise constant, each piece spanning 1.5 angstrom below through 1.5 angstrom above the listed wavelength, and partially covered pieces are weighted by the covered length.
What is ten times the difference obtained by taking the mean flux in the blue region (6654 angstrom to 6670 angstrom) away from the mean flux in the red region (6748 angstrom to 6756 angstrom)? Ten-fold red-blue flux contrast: -15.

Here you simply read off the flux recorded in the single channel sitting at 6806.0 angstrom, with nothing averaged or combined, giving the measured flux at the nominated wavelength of 9.71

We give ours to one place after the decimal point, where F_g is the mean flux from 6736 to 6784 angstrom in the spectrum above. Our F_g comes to 10.0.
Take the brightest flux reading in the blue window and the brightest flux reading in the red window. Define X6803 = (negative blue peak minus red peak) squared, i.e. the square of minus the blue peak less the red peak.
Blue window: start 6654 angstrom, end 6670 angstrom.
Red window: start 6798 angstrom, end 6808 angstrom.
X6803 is 462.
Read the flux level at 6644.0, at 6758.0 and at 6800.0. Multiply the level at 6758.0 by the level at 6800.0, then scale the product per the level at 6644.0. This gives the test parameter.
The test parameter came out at 8.4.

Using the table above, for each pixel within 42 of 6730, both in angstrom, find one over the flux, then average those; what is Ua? 0.100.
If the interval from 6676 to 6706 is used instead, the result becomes 0.093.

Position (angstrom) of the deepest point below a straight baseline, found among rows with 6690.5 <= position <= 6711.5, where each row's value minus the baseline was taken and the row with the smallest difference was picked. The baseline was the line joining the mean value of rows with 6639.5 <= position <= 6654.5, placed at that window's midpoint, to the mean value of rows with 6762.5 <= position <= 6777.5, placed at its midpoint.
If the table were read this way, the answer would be 6695.0 angstrom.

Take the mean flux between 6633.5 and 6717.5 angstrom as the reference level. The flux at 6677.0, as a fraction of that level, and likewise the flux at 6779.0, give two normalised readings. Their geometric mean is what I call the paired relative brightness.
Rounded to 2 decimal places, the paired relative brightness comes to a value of 0.97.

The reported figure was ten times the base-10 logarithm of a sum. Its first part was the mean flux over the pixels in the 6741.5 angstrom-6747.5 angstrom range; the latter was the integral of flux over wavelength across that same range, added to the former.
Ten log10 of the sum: 18.3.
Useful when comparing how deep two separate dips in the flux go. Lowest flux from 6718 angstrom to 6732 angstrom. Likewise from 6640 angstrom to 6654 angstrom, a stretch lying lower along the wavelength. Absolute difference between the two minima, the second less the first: 1.9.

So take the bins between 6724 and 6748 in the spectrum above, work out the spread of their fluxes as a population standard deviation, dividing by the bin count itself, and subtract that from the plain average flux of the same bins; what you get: 9.6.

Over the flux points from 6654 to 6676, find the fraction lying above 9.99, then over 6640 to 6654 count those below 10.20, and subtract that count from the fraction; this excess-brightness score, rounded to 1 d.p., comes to 1.0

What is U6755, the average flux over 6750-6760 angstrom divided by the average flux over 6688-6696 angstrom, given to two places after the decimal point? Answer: 0.93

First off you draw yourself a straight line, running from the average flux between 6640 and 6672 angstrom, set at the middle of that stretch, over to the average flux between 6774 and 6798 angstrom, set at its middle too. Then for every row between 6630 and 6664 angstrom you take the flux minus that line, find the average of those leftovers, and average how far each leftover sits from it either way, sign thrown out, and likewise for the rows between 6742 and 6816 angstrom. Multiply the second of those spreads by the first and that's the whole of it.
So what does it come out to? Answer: 0.21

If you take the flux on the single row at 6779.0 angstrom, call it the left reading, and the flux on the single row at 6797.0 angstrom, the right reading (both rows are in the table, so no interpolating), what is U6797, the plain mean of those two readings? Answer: 10.0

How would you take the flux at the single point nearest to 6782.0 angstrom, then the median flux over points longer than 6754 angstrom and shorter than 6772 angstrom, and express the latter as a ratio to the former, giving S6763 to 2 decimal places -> 1.05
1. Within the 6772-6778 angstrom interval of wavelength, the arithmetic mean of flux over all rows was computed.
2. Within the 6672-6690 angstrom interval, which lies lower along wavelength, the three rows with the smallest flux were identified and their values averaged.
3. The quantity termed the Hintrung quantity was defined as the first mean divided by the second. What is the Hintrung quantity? 1.00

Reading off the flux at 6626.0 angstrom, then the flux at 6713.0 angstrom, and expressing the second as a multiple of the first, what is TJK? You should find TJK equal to 0.84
